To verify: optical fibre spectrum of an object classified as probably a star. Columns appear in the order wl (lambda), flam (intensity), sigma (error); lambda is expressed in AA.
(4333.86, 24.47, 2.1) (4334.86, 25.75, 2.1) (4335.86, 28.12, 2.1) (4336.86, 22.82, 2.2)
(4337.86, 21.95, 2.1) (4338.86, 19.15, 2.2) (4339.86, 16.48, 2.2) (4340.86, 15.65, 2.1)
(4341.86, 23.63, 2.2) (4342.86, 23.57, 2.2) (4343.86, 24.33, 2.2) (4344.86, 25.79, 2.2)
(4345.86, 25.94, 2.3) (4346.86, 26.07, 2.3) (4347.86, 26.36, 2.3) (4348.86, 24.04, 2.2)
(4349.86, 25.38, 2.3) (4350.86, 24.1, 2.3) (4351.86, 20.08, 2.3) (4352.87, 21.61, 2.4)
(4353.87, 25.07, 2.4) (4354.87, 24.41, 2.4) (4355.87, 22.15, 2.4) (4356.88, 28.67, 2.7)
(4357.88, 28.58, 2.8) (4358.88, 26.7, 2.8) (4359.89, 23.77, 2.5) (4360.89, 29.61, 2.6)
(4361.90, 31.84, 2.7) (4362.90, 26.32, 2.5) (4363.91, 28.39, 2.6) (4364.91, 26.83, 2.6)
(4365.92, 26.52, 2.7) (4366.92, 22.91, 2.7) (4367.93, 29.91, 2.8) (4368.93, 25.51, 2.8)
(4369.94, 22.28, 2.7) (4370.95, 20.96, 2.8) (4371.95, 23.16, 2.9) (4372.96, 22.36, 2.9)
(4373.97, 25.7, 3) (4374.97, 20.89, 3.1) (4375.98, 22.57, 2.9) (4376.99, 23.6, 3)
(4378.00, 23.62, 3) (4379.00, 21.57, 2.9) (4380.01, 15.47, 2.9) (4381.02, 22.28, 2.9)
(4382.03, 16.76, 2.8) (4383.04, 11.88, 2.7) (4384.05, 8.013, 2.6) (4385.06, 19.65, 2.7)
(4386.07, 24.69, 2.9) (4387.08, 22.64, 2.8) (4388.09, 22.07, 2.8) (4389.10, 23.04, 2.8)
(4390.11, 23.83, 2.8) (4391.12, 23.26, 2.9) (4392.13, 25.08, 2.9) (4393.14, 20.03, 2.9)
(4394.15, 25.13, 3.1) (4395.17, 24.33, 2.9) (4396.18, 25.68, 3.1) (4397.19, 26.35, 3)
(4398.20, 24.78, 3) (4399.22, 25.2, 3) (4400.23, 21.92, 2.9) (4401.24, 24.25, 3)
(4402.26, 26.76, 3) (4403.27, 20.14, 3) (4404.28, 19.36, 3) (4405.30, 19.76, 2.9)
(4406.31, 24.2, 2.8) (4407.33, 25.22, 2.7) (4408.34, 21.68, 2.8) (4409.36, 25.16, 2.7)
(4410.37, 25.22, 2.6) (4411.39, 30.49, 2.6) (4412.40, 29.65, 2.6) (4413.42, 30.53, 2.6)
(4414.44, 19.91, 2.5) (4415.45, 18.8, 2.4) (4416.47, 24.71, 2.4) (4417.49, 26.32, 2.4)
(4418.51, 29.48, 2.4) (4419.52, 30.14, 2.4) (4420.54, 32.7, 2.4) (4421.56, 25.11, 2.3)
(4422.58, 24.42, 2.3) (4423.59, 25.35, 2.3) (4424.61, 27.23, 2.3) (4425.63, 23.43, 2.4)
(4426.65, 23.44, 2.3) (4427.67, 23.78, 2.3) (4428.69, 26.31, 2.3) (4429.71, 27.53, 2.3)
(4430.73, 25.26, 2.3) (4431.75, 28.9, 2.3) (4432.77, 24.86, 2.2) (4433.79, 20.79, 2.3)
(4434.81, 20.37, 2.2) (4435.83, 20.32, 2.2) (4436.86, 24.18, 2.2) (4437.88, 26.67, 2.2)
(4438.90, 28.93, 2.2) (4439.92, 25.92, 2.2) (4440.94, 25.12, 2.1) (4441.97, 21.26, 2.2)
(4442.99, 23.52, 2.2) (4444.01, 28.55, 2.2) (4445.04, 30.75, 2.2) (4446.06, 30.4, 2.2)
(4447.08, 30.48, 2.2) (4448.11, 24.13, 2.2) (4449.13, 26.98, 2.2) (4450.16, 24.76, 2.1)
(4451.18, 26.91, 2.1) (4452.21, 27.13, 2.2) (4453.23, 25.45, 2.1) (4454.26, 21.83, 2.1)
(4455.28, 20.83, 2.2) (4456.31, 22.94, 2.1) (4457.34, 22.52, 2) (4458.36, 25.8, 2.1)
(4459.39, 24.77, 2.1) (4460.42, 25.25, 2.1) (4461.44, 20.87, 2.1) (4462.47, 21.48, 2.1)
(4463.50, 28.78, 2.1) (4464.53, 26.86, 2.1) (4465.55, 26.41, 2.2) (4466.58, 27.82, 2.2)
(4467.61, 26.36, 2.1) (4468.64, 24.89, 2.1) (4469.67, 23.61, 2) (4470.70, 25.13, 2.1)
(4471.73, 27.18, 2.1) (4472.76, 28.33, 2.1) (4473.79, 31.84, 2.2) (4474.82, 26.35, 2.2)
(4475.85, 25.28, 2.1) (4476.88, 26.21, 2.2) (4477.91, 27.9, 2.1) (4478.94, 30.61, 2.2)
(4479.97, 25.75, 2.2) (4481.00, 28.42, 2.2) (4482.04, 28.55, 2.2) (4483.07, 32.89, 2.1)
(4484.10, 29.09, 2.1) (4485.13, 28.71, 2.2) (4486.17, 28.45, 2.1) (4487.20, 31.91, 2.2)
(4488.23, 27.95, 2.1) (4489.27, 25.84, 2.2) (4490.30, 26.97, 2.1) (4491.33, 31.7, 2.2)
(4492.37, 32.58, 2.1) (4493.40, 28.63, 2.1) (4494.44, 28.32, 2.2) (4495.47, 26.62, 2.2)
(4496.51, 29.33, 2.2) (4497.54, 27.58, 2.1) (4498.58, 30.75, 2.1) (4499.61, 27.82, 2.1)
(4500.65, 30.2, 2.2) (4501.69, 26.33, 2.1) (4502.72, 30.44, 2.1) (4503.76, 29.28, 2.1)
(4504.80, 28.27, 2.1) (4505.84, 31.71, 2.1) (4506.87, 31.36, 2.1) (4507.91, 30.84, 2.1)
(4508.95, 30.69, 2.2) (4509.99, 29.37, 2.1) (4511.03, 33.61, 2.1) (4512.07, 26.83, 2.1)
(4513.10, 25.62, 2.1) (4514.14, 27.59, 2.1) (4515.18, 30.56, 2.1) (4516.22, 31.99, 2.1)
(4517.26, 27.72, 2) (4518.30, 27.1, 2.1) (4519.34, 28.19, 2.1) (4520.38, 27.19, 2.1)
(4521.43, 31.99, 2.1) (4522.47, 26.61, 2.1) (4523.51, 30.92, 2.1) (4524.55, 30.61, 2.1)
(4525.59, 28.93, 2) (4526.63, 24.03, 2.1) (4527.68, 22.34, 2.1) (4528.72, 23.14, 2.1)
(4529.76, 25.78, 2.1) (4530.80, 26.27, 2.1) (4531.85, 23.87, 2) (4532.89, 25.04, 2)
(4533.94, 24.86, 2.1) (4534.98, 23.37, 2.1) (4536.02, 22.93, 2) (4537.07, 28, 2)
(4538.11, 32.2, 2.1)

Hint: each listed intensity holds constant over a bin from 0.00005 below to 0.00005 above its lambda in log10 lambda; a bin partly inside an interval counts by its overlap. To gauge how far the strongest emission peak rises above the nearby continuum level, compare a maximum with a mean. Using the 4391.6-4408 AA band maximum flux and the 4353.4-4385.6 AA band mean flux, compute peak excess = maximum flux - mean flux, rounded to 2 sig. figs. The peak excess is 3.4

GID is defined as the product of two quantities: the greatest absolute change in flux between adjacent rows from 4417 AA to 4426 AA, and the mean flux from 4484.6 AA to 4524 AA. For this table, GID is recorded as 221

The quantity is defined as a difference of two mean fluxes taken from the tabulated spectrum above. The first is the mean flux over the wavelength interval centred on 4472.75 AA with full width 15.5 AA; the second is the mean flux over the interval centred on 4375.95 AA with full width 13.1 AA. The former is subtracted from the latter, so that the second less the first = -5.3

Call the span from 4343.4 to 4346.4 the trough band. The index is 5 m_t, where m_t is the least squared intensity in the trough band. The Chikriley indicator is 2960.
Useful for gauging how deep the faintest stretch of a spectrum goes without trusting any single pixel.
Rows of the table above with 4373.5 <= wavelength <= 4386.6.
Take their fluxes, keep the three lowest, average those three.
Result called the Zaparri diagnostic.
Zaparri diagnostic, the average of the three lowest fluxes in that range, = 12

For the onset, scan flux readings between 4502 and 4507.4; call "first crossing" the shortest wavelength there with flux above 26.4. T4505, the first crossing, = 4502.72 AA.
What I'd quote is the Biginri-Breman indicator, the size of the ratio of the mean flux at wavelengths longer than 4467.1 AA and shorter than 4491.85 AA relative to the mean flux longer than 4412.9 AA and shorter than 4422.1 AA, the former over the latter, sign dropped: 1.06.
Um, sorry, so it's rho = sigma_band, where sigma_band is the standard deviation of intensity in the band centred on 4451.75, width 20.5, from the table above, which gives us 3.1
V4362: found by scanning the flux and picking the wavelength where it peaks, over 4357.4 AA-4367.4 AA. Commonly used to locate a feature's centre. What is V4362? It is 4361.90 AA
